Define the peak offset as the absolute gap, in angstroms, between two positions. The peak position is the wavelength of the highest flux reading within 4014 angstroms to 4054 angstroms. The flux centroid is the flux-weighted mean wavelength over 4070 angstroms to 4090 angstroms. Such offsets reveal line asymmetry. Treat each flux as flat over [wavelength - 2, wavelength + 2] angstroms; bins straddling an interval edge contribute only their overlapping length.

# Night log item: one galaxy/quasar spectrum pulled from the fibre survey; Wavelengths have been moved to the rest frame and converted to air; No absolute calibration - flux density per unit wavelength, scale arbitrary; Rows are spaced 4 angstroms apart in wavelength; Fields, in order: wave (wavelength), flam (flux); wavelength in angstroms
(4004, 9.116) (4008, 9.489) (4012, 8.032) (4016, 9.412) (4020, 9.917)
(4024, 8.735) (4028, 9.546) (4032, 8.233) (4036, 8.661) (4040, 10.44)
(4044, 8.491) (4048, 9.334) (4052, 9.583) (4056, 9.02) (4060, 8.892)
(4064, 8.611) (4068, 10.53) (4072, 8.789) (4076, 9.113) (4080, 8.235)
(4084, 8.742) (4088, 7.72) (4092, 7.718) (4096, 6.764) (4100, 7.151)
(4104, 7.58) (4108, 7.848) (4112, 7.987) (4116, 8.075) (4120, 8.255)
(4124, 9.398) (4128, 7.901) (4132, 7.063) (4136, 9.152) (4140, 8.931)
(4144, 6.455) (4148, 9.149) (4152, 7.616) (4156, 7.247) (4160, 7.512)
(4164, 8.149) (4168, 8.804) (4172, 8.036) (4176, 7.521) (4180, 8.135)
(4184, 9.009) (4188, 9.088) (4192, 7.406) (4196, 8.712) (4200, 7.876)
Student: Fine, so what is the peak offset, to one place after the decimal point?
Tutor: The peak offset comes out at 39.8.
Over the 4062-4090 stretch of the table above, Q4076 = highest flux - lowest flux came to 2.81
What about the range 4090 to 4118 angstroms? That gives 1.31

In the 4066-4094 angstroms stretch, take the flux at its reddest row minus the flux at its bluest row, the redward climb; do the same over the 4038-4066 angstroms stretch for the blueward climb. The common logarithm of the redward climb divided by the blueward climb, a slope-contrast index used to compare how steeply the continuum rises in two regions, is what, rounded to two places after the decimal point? 0.19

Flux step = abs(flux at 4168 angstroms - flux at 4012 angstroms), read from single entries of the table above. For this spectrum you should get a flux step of 0.77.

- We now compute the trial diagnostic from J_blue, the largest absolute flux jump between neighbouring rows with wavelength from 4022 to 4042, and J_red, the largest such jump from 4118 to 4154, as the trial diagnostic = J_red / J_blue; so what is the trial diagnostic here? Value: 1.5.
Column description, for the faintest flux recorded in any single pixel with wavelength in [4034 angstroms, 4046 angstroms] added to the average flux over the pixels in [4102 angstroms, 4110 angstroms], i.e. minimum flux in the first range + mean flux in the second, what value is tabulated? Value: 16.2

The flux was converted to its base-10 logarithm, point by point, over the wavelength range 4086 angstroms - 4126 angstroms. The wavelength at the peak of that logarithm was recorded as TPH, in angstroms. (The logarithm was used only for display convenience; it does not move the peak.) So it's 4124 angstroms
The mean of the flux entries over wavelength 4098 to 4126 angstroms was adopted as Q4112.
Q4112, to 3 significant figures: 8.04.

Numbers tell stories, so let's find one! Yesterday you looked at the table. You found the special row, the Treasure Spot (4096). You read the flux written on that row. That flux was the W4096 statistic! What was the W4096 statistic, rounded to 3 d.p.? 6.764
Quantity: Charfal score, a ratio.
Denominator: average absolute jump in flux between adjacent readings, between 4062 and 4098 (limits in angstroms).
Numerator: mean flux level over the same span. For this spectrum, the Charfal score 9.2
